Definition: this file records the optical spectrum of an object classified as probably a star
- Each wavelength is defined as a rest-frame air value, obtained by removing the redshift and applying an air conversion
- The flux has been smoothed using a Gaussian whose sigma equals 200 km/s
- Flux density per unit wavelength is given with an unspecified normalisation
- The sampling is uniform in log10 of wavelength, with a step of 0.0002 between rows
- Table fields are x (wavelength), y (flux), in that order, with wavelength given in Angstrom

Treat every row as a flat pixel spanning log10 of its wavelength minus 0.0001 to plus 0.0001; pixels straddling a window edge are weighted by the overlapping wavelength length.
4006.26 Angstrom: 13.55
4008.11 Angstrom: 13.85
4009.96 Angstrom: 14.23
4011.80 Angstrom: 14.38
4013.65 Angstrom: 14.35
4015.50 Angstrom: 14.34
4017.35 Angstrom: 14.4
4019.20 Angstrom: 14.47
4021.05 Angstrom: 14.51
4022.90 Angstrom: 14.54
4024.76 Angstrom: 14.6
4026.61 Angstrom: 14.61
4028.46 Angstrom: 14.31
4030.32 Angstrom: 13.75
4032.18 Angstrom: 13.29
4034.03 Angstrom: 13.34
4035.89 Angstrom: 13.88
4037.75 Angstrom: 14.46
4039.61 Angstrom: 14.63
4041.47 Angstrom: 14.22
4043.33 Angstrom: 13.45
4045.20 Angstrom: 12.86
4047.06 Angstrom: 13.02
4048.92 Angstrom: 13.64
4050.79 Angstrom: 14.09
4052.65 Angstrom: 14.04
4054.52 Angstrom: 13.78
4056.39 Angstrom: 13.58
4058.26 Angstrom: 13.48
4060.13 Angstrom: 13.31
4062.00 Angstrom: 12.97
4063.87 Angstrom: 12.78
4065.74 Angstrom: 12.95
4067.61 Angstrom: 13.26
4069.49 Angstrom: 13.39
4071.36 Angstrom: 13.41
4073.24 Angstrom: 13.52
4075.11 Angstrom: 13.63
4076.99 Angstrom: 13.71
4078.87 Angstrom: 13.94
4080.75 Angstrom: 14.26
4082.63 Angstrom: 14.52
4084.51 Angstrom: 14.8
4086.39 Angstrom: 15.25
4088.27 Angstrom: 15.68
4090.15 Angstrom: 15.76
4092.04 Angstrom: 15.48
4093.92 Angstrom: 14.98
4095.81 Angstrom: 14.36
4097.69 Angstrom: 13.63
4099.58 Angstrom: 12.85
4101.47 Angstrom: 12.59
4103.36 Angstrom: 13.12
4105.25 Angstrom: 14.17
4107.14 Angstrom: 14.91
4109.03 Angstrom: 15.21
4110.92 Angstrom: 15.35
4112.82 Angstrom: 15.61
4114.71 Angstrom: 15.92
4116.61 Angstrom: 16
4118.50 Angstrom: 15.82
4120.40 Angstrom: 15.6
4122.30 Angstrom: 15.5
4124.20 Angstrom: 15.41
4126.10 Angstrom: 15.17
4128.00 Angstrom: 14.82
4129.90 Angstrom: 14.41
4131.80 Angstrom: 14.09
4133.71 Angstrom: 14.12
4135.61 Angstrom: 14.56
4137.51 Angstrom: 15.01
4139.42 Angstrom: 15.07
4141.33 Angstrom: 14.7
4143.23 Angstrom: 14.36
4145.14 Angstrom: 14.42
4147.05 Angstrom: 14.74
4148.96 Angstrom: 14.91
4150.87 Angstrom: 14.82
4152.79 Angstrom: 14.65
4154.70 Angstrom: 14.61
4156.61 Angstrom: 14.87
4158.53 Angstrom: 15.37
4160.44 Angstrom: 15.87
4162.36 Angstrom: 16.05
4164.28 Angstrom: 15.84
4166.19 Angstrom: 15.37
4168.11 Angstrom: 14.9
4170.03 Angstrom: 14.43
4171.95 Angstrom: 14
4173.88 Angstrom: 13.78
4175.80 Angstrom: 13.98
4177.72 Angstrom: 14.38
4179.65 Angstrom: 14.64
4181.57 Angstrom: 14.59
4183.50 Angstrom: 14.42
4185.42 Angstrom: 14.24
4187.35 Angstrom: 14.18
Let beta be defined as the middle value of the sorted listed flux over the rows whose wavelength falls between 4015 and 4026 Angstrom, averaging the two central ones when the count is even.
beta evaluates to 14.5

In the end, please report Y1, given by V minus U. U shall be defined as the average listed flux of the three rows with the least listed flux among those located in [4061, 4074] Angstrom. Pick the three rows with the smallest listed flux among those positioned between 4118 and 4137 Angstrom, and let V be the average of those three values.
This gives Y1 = 1.3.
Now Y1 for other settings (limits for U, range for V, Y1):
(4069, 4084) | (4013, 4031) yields 0.7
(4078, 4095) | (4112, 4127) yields 1.1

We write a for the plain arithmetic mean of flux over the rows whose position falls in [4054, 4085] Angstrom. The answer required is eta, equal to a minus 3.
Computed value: 10.6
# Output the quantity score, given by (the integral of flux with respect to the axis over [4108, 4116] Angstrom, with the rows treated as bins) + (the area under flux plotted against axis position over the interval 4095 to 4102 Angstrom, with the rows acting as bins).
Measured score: 218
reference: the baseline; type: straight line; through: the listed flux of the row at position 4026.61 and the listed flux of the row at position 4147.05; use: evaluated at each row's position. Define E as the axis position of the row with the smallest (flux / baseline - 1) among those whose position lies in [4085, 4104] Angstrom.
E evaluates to 4101.47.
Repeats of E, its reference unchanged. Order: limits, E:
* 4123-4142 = 4131.80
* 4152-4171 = 4170.03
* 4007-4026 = 4008.11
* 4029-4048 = 4045.20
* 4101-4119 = 4101.47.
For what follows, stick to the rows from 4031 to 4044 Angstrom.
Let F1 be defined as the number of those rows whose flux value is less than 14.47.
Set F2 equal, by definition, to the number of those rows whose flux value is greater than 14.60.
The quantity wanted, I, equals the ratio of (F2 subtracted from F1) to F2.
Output 5.0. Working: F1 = 6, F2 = 1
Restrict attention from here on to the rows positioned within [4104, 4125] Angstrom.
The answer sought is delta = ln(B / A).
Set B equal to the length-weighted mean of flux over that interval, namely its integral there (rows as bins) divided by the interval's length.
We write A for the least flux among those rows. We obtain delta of 0.08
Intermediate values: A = 14.17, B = 15.4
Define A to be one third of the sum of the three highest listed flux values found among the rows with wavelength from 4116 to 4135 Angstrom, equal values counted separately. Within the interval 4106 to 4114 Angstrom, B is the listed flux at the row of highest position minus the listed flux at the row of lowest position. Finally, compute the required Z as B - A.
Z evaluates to -15.1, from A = 15.8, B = 0.7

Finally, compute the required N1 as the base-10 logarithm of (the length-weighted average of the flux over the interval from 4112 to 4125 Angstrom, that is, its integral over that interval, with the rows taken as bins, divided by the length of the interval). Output 1.20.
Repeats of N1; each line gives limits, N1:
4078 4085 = 1.16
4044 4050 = 1.12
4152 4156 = 1.17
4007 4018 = 1.15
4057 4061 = 1.13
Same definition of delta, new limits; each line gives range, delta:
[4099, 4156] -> 0.16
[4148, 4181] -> 0.07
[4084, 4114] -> 0.15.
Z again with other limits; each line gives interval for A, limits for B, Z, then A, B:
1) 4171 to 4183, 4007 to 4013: -14.0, 14.5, 0.5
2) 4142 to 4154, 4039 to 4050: -15.8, 14.8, -1.0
